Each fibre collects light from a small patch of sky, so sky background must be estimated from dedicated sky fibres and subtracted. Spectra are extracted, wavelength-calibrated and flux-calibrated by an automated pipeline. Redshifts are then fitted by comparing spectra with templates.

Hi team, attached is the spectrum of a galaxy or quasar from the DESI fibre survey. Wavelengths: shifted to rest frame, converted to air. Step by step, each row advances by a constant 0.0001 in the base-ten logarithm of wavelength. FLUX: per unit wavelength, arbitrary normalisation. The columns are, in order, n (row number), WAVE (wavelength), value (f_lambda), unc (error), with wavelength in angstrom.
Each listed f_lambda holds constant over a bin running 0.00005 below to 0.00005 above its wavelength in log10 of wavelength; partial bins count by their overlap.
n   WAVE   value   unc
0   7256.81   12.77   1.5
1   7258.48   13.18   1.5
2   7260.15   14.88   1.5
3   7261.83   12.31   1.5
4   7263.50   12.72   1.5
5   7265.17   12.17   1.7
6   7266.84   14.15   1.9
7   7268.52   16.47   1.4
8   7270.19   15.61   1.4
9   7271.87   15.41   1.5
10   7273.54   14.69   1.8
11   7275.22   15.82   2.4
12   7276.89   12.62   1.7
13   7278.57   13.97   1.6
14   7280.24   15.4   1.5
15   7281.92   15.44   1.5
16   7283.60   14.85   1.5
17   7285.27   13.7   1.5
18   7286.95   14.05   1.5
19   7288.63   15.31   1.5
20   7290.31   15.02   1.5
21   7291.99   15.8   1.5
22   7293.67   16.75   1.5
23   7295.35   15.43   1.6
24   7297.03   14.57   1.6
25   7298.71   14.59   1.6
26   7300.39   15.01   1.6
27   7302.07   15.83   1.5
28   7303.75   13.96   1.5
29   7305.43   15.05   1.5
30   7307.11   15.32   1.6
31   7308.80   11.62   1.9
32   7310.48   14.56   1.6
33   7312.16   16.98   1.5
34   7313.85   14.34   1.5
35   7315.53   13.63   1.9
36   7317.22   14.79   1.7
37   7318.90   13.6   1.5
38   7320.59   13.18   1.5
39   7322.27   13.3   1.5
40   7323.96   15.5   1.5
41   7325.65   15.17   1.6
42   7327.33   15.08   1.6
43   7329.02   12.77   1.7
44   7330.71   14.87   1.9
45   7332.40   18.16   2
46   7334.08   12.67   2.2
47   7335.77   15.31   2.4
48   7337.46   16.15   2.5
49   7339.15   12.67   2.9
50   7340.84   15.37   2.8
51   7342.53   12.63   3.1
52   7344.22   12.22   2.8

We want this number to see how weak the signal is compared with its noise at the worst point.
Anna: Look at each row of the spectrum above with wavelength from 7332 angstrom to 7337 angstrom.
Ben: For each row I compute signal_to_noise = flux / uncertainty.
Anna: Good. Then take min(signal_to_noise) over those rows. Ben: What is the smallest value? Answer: 6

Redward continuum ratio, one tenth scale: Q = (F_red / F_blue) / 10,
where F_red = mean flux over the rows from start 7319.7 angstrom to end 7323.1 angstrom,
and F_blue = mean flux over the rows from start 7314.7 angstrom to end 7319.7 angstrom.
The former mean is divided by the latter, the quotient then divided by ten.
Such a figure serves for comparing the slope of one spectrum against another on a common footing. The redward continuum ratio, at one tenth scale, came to 0.095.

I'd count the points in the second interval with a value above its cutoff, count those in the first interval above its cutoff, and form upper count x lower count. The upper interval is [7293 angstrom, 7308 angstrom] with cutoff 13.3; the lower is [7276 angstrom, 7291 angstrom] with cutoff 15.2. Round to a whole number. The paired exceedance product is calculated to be 27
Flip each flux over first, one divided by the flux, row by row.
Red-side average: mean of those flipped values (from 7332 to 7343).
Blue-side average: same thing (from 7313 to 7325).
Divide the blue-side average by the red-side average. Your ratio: 1.03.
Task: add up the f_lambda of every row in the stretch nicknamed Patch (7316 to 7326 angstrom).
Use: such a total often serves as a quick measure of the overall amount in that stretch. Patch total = 86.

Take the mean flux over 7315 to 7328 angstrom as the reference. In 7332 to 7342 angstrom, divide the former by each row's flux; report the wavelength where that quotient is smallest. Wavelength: 7332.40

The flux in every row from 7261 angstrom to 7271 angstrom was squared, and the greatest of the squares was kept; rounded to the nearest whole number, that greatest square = 271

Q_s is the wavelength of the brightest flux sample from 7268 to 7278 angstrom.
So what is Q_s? 7268.52 angstrom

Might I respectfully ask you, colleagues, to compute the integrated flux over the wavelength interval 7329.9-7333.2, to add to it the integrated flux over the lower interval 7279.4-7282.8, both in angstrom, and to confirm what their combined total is 107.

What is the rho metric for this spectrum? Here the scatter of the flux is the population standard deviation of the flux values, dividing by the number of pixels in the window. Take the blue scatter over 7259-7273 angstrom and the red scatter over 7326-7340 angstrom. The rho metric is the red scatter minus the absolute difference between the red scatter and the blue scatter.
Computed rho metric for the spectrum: 1.54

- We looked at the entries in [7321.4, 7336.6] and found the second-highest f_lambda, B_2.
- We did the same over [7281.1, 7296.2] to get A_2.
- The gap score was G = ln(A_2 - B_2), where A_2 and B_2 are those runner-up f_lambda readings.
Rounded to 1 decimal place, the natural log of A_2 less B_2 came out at -1.2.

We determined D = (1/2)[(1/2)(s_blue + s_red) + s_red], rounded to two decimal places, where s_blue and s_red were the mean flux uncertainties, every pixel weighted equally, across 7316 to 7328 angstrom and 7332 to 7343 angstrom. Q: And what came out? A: 2.31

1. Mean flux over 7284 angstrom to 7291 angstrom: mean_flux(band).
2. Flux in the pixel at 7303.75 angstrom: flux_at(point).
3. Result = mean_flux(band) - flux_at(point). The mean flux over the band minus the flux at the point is 0.6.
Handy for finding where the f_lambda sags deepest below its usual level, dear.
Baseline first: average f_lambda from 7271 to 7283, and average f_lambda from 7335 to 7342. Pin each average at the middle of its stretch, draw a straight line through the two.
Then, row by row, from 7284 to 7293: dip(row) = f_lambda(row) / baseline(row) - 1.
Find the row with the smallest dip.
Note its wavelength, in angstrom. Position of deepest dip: 7285.27 angstrom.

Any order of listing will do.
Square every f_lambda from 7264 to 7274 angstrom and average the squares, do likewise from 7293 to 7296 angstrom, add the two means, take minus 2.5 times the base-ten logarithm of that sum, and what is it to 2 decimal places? -6.70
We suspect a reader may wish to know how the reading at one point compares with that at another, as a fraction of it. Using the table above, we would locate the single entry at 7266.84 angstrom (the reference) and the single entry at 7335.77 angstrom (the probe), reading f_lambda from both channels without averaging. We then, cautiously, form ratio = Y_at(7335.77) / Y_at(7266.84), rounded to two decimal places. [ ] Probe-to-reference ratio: 1.08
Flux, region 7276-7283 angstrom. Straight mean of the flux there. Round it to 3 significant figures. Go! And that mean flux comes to 14.4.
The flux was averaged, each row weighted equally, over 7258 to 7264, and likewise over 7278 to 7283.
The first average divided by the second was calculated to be 0.89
